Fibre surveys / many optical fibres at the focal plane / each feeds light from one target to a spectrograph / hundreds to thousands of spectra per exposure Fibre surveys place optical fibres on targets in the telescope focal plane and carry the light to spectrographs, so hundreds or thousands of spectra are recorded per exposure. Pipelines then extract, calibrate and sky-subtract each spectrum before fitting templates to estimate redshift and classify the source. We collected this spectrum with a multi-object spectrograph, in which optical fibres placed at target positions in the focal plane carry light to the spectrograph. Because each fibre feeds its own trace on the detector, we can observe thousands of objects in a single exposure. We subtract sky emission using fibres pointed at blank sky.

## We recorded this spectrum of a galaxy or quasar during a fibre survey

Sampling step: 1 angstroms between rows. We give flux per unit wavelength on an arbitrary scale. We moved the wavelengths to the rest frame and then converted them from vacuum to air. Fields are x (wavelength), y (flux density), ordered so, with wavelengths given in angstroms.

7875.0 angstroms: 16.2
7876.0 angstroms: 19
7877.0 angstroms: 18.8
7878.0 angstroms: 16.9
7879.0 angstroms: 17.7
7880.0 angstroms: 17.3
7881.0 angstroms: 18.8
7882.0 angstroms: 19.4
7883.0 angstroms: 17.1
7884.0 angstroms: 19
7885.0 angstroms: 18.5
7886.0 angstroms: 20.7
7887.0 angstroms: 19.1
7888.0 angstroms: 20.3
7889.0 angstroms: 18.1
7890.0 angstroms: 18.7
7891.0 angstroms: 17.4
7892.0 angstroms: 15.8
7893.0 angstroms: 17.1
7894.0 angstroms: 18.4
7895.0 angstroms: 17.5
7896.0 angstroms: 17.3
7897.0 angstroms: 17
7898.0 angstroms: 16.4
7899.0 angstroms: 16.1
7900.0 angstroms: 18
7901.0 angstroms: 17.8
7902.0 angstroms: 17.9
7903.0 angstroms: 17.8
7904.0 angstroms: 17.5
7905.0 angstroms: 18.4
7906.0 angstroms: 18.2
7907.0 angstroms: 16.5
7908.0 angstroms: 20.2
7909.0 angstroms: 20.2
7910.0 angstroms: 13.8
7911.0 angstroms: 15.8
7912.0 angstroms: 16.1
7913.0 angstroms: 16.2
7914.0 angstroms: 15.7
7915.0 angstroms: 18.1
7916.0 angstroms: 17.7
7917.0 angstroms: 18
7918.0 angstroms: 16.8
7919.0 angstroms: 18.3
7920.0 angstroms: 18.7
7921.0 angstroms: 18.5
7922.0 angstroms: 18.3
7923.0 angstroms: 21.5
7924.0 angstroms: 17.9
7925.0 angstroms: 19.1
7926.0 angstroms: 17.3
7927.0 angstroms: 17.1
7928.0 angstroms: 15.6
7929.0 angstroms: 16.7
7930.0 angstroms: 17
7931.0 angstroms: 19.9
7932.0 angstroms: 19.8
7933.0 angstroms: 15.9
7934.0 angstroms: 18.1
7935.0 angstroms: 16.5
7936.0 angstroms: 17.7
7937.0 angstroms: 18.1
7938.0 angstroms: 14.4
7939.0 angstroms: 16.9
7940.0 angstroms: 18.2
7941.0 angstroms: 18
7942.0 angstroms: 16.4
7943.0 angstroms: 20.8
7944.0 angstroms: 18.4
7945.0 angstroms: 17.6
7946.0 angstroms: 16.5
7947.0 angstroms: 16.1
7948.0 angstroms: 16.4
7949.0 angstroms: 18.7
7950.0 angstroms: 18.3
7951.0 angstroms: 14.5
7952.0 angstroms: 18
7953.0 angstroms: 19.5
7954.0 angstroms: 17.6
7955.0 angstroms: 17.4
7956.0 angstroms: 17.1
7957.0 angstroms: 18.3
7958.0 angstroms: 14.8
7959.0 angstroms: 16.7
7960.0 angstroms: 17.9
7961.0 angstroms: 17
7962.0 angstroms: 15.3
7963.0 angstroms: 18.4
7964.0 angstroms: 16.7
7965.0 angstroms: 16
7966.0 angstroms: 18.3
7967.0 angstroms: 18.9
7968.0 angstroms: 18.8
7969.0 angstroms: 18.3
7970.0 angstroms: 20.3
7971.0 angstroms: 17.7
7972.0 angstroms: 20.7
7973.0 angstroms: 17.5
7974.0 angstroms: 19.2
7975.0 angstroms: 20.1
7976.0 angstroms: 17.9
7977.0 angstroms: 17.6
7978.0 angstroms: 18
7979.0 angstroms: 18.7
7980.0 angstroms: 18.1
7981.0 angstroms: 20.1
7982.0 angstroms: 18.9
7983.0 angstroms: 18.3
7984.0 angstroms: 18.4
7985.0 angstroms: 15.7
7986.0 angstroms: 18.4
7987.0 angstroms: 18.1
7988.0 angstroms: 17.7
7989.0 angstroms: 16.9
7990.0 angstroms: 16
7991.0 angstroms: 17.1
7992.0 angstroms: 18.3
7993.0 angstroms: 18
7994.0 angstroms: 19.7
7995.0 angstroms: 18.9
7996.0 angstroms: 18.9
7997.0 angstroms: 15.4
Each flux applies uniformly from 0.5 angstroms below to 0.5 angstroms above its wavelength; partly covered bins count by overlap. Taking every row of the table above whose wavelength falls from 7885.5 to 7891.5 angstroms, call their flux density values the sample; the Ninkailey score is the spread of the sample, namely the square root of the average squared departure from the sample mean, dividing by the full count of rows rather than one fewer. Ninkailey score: 1.16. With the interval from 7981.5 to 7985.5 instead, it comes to 1.25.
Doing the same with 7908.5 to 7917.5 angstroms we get 1.75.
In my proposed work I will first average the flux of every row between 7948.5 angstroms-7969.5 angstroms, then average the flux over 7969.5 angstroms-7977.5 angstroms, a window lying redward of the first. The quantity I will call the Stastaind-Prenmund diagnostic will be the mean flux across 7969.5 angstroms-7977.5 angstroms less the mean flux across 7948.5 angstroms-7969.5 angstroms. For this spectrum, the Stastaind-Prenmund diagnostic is 1.4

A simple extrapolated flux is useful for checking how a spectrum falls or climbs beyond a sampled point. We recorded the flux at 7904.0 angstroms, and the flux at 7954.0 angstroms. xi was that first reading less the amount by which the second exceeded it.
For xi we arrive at 17.4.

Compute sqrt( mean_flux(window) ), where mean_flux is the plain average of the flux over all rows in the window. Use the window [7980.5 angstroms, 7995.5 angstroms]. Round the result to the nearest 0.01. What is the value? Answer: 4.25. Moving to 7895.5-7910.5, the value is 4.19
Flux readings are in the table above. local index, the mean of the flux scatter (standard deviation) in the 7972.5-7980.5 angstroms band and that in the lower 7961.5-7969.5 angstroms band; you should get 1.1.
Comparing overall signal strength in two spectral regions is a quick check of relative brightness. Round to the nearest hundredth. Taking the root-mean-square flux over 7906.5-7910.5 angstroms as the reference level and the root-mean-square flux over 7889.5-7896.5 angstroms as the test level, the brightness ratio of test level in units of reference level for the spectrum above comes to 0.98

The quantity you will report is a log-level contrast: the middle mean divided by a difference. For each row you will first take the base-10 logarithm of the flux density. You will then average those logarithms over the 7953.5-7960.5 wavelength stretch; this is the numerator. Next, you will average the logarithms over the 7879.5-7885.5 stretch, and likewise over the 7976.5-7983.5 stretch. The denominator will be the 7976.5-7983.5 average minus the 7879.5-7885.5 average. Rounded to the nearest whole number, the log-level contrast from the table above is 284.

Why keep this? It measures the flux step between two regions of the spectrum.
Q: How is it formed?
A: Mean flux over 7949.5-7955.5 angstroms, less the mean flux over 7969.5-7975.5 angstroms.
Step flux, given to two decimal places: -1.70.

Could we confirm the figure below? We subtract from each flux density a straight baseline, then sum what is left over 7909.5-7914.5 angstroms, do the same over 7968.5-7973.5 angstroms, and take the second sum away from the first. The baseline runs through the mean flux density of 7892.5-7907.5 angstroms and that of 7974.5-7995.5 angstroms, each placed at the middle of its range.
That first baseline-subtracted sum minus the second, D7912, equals -15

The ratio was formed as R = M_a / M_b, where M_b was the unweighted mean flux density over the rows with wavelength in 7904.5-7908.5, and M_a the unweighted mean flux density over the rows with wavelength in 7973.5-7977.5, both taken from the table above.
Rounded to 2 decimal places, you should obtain 1.02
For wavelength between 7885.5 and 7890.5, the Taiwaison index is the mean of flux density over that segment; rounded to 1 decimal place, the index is 19.4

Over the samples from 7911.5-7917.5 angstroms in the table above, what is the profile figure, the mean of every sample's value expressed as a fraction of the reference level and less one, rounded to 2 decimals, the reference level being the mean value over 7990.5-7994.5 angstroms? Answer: -0.07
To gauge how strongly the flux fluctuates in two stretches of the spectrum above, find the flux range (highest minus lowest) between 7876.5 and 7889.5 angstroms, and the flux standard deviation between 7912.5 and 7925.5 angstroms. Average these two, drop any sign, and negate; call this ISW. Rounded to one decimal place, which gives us -2.6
